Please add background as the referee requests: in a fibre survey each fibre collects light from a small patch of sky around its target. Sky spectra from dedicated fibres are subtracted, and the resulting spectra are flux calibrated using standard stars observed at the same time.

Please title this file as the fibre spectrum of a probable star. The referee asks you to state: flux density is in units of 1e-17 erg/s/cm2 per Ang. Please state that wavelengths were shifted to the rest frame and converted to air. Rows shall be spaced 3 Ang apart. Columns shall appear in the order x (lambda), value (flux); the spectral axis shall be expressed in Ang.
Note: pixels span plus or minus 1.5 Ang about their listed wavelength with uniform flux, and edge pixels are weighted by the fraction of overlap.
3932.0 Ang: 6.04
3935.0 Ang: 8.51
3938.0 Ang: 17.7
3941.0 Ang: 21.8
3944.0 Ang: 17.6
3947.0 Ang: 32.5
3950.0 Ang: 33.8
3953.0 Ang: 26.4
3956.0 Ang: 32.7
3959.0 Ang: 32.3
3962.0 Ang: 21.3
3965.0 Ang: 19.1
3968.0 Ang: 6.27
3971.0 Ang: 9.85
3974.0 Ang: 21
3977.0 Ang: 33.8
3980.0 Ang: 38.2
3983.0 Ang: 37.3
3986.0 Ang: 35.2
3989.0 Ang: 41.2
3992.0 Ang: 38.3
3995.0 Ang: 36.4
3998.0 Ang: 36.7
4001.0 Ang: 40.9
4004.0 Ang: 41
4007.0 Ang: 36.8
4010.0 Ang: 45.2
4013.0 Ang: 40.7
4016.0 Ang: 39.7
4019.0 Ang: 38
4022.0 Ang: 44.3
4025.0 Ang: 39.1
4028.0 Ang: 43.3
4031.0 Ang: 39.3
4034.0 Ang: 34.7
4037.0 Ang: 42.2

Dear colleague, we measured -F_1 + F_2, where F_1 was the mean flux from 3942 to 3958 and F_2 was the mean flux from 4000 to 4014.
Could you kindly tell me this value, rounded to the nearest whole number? 12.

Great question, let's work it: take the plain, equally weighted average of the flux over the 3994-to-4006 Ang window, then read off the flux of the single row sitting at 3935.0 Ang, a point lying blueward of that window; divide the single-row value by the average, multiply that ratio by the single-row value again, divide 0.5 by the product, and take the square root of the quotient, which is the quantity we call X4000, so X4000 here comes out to 0.517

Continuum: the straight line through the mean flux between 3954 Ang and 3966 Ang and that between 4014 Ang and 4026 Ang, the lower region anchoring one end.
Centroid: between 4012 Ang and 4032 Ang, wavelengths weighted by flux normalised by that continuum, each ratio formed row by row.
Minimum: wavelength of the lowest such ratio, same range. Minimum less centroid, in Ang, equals 9.2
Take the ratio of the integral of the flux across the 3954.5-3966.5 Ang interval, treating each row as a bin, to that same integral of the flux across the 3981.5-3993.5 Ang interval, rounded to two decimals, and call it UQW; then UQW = 0.69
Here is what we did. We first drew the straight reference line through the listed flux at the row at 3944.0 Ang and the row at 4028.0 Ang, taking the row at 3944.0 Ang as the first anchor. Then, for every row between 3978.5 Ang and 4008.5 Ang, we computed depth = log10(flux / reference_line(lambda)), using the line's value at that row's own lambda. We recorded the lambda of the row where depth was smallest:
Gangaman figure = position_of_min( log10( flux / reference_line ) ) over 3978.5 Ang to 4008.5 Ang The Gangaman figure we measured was 4007.0 Ang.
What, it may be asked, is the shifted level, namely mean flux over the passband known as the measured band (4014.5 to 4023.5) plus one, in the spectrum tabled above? 41.7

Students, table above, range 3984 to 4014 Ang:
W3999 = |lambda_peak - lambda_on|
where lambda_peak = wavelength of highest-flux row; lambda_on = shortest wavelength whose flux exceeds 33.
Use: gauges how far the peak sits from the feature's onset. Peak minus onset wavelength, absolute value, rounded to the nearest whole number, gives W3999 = 24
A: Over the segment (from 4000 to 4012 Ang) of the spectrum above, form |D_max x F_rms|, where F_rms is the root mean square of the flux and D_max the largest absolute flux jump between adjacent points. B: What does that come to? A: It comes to 345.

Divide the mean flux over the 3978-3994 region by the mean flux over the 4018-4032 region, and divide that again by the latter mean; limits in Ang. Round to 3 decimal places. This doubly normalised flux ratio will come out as 0.023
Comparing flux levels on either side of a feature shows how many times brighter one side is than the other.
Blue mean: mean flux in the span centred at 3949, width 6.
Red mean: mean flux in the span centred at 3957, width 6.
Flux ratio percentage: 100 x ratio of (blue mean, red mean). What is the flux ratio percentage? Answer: 102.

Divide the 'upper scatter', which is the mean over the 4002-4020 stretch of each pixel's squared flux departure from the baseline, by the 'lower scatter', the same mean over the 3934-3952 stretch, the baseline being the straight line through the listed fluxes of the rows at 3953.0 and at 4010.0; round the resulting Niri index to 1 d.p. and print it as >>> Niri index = 0.8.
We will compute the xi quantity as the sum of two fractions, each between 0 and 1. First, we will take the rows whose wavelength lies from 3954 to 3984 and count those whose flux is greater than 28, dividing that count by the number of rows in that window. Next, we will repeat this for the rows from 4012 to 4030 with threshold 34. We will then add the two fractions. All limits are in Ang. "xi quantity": 1.50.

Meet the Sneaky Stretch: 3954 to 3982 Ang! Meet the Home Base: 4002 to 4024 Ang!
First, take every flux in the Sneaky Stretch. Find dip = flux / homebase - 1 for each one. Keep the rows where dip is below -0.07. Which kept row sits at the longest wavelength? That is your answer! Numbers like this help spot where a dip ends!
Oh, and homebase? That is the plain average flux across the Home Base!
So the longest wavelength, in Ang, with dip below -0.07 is 3977.0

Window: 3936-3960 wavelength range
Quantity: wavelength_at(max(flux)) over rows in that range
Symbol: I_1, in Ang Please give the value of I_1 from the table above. 3950.0 Ang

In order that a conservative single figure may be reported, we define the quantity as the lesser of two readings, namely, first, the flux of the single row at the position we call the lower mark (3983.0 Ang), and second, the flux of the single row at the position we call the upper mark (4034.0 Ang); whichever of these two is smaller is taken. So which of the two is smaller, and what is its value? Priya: 35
